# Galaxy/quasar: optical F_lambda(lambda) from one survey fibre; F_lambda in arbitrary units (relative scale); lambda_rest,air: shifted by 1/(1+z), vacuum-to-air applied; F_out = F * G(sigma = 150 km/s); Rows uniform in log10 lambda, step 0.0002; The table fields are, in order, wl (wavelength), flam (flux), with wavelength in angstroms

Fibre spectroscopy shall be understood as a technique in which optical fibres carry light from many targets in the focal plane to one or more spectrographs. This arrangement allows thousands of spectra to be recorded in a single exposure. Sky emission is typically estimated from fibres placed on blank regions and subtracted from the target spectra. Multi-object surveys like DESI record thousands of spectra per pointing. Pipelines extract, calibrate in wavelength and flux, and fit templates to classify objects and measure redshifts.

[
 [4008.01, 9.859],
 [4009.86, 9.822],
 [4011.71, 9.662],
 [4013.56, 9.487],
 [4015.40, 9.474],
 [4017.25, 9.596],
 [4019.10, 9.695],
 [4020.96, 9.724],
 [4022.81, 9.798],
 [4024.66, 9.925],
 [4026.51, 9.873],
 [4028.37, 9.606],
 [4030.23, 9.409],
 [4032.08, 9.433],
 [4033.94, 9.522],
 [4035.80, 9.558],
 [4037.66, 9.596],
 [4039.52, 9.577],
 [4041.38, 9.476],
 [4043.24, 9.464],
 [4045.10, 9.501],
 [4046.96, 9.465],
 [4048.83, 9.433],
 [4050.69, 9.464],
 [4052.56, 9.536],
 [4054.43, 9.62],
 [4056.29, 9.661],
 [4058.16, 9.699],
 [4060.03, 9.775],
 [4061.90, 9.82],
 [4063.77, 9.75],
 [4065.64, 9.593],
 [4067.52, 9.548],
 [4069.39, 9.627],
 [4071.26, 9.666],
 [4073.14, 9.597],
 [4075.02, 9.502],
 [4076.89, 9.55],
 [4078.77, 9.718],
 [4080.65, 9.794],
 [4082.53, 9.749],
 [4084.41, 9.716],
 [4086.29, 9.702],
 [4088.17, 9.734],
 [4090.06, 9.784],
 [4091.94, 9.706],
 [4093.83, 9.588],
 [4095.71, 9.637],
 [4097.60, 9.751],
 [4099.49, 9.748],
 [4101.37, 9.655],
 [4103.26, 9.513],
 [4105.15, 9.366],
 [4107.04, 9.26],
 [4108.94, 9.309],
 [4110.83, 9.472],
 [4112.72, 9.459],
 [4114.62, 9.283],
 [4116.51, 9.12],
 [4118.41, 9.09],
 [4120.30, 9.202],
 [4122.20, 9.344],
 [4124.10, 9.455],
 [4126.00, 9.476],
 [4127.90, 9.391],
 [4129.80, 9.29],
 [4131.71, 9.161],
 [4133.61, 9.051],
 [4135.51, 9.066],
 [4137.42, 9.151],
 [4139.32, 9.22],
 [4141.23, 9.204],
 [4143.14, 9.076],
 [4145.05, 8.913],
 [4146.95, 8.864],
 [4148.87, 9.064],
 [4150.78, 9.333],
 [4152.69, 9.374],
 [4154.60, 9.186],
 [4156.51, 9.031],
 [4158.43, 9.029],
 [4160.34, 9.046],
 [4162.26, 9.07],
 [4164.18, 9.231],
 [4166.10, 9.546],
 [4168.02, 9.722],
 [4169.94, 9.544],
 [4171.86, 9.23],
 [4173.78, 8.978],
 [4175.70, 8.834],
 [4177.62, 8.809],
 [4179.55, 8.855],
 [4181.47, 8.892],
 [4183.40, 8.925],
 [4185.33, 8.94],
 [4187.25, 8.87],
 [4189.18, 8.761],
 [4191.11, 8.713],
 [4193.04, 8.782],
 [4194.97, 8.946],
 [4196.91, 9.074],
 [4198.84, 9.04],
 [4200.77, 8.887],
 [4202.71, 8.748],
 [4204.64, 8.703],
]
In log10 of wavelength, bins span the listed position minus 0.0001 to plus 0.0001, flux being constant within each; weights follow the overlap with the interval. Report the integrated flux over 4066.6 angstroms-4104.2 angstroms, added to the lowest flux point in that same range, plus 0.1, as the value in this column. 373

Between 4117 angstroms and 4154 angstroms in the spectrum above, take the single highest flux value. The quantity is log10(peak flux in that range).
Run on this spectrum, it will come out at 0.977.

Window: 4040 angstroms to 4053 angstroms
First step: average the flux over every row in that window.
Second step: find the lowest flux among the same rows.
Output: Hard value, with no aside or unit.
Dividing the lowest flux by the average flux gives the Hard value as 0.995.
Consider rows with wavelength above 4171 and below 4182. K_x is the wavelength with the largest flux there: 4171.86 angstroms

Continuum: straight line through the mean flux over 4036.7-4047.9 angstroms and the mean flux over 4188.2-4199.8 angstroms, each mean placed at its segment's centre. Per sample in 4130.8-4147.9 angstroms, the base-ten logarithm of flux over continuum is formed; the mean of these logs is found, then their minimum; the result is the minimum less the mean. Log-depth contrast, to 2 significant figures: -0.0088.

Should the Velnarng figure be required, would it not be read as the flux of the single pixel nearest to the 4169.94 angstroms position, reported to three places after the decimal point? 9.544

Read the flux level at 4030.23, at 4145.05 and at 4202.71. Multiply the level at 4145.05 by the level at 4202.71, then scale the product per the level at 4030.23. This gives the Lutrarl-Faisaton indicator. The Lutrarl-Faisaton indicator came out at 8.29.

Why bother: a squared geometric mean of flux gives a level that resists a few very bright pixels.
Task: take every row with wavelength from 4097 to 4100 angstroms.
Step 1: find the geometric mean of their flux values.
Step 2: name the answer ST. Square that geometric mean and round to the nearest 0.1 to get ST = 95.1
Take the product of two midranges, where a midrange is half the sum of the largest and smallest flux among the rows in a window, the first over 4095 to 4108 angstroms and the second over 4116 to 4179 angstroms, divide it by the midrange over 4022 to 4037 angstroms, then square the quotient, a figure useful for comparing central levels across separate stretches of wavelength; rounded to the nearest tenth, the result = 83.0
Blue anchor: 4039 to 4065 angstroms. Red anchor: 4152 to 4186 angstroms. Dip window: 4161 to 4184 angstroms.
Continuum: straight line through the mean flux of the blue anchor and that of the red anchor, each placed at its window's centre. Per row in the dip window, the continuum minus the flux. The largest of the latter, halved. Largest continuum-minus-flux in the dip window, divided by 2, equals 0.14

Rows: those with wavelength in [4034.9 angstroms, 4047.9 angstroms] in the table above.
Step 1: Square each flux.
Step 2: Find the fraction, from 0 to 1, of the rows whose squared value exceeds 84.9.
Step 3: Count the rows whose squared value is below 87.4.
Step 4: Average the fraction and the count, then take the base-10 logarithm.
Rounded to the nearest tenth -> -0.3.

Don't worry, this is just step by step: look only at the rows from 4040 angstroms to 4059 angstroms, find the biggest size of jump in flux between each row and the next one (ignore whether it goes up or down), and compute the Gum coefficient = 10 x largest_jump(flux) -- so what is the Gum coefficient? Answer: 0.8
